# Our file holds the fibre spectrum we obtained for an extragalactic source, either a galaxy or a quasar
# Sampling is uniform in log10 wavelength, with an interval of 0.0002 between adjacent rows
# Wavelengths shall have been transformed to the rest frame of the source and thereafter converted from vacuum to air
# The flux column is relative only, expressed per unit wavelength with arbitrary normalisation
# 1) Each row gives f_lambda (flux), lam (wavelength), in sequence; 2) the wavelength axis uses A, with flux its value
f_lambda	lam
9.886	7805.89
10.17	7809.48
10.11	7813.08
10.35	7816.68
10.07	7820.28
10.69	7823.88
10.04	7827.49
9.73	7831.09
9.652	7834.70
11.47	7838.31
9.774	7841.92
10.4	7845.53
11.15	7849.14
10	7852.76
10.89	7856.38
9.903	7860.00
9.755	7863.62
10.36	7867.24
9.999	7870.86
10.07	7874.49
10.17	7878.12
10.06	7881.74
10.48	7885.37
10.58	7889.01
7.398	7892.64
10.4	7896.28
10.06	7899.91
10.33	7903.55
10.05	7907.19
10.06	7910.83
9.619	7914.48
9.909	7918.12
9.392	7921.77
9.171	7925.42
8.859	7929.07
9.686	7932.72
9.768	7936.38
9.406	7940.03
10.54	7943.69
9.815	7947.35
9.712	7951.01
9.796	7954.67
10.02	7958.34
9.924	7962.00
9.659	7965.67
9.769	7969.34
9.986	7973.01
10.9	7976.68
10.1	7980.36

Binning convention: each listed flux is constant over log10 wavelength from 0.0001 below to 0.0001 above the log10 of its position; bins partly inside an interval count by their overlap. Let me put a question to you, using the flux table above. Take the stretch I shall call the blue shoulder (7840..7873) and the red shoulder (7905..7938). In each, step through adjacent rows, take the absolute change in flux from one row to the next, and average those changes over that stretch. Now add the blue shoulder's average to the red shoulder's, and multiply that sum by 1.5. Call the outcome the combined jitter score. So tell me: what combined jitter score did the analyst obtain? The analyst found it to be 1.54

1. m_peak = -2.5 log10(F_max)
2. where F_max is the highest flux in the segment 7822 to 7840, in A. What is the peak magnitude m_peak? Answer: -2.65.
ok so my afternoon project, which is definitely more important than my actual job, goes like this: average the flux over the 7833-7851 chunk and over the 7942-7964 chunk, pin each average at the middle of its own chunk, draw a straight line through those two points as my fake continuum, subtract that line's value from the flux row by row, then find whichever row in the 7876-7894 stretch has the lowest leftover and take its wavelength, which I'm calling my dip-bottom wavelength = 7892.64 A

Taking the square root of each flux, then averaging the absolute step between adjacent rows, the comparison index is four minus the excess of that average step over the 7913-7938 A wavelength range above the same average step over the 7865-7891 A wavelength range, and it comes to 3.97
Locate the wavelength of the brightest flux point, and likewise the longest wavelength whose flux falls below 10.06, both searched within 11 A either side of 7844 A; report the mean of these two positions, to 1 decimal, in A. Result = 7845.5 A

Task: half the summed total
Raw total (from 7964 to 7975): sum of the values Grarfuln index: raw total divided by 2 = 15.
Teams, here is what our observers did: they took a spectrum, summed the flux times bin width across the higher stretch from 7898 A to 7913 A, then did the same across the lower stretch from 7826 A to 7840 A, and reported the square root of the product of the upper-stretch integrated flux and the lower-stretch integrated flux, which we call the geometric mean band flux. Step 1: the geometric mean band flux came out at 147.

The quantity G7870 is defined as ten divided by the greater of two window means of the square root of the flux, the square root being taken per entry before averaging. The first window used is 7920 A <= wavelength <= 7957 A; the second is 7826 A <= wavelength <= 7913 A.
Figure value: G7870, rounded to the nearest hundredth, 3.15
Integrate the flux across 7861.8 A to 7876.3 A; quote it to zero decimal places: 146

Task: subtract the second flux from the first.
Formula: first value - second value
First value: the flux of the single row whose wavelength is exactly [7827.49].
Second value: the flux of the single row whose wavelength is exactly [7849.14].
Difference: -1.1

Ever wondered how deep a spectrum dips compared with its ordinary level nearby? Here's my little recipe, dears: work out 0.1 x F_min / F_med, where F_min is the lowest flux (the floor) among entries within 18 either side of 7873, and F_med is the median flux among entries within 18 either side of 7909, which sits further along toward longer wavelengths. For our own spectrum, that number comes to 0.098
